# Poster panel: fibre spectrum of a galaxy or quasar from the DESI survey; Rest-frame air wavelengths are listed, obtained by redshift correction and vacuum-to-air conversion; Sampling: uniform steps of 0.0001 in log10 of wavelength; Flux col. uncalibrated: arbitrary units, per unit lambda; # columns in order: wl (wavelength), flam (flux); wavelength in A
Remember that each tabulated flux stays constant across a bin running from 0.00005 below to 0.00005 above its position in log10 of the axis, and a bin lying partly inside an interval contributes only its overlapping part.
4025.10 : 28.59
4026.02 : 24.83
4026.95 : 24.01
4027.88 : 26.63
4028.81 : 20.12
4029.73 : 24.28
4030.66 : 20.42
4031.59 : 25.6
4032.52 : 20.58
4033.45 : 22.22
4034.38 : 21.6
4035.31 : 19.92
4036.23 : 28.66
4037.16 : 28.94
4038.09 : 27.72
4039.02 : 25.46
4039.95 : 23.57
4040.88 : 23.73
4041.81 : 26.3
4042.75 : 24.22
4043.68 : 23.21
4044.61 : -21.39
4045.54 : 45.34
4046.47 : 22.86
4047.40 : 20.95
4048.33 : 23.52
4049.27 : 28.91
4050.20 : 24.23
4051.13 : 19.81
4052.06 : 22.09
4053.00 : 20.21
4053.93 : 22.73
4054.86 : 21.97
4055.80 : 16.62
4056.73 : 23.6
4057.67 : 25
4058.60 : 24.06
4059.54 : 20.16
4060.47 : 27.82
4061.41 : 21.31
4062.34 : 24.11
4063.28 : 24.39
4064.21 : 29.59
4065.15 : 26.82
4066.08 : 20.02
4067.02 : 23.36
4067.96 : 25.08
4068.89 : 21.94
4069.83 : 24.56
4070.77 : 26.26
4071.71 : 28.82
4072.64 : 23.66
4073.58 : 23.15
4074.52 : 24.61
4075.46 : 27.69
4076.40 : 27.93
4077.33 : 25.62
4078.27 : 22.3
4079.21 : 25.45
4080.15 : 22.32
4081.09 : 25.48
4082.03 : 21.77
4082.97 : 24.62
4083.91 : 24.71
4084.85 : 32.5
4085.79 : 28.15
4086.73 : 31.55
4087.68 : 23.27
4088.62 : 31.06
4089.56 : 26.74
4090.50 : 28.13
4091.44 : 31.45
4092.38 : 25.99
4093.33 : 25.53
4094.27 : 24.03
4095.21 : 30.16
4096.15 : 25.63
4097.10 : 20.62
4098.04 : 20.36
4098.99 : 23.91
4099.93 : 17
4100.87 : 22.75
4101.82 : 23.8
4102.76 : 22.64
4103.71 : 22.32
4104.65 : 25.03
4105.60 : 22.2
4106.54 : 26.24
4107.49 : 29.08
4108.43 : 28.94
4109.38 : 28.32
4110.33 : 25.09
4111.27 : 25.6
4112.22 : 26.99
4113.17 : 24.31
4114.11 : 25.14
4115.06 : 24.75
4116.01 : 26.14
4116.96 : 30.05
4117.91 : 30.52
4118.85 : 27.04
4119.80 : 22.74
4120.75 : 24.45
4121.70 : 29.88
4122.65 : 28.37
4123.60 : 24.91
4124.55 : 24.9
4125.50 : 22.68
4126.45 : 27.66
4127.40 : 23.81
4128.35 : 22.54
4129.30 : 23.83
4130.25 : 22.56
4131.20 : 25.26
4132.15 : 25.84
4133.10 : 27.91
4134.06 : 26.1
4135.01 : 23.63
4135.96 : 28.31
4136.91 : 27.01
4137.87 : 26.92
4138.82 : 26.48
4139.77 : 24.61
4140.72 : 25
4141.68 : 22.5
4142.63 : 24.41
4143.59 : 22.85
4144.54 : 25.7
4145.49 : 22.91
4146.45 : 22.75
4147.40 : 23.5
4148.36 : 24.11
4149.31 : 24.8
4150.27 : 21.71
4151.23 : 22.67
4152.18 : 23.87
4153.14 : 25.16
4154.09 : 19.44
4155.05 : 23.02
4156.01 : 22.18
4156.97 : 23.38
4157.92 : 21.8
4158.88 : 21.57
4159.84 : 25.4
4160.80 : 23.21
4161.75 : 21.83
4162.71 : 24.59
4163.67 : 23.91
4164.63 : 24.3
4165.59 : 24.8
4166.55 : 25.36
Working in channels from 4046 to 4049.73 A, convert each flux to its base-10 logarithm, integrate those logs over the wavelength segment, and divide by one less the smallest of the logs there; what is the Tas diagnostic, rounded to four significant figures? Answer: -16.00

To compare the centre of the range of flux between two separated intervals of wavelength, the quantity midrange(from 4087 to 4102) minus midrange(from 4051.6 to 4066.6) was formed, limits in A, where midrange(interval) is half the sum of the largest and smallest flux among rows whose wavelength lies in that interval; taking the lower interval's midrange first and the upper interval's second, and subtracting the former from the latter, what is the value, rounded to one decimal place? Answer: 1.1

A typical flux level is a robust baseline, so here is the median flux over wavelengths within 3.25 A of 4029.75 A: 24.0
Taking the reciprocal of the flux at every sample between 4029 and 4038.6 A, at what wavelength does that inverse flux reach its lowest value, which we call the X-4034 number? 4037.16 A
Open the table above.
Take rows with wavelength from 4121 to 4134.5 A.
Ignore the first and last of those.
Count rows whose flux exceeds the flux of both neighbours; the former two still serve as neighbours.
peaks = 3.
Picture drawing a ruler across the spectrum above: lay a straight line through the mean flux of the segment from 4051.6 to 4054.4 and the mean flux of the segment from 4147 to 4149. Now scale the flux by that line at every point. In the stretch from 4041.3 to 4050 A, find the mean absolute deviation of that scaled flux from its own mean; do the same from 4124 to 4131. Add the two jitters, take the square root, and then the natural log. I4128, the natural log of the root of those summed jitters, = -0.34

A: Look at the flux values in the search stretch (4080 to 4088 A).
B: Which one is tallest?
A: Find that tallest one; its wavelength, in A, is 4084.85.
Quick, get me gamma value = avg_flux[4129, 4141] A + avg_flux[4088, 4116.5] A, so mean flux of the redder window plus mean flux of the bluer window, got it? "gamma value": 51.0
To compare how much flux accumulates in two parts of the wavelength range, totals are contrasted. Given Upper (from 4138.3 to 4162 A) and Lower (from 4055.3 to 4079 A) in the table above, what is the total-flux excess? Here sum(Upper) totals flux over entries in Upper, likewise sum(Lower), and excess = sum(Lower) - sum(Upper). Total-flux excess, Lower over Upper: 24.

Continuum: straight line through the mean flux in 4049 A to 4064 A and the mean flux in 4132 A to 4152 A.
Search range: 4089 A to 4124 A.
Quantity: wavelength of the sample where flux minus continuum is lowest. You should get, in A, 4099.93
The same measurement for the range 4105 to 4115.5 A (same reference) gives 4105.60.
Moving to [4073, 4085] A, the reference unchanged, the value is 4082.03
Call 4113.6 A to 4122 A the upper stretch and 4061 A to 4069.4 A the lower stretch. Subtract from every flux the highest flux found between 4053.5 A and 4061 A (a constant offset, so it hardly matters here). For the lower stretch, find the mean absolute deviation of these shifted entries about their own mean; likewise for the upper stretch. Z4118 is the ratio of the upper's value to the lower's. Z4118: 1.1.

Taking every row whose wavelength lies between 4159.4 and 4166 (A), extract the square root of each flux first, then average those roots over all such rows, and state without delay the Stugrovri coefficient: 4.90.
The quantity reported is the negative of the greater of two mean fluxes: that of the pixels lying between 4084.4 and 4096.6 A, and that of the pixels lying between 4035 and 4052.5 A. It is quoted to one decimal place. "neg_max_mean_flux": -28.0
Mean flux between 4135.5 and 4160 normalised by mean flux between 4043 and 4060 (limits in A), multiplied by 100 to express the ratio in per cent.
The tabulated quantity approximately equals 112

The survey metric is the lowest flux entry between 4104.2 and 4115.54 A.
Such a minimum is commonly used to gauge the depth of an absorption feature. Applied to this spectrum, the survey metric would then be 22.2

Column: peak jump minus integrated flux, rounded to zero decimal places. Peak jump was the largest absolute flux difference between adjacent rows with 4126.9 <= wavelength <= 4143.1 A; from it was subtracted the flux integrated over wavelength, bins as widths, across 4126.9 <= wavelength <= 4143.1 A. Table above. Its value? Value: -402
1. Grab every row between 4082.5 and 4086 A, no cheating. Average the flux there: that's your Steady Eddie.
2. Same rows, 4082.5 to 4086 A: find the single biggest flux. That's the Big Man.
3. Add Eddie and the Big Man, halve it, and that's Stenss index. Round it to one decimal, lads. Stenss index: 30.0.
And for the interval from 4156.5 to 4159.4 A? 22.8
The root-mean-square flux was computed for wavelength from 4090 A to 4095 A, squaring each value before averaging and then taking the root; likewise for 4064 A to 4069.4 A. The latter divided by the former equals 0.91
